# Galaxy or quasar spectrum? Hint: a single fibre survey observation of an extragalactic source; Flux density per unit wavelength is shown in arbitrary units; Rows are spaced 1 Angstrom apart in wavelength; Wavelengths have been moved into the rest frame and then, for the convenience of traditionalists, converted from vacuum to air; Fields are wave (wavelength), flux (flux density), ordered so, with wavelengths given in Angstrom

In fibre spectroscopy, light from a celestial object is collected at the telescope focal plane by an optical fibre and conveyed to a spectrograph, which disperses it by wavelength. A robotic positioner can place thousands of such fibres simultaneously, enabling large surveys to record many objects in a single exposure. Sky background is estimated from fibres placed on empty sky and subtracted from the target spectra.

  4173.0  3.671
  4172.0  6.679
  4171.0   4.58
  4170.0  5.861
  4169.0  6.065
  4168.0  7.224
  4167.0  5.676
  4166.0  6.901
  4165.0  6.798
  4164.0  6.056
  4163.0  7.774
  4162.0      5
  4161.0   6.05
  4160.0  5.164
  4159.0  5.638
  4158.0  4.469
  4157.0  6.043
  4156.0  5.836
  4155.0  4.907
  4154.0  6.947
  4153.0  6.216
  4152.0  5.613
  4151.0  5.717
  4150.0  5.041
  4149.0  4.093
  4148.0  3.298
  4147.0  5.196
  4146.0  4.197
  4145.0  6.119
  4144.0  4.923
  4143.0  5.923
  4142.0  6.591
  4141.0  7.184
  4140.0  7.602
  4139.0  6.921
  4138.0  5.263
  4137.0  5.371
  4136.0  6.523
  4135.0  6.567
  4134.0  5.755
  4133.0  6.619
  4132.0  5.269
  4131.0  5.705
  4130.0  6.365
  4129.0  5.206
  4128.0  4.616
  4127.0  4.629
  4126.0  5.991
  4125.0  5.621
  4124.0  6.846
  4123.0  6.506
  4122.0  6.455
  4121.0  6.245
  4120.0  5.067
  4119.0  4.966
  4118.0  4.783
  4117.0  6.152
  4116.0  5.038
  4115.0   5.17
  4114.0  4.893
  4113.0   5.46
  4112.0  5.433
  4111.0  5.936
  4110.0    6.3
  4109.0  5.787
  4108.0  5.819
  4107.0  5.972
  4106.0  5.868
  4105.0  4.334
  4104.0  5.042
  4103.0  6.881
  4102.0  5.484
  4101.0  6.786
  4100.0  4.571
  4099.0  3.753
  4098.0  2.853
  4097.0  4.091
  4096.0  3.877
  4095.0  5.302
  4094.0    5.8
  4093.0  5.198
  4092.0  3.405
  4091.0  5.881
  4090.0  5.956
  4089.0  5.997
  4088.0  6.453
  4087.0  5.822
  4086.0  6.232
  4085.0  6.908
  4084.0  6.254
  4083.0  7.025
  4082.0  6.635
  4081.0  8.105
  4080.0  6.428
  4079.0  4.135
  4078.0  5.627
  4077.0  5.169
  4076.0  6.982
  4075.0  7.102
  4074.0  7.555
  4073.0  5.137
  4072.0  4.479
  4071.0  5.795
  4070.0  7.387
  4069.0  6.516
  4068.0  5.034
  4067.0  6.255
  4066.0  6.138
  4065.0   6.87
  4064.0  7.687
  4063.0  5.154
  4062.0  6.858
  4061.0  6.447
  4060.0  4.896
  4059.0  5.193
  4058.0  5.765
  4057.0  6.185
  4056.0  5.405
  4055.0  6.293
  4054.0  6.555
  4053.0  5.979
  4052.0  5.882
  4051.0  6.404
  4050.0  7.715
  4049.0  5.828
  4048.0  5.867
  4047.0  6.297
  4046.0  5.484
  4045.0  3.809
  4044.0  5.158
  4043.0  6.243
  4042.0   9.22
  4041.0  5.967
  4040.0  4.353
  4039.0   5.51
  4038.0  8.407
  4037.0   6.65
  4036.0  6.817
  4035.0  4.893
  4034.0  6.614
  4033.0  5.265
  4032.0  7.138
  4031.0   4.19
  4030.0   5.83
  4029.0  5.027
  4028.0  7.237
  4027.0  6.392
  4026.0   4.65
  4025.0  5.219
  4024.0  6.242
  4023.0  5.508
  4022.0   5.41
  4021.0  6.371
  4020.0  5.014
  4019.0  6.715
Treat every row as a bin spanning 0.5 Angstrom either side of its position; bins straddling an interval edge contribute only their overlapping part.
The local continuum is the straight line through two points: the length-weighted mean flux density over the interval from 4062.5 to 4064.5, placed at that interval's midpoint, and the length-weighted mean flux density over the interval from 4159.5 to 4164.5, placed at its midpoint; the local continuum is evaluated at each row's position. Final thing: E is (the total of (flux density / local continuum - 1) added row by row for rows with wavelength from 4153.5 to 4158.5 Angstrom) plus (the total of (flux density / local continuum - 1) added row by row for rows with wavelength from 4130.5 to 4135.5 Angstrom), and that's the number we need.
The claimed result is -0.45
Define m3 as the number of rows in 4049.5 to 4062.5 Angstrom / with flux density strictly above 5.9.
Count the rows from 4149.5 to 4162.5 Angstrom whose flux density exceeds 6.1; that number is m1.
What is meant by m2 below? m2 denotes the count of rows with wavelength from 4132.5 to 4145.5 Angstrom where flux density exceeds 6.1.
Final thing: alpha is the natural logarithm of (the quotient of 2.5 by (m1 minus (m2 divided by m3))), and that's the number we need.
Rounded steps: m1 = 2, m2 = 8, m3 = 8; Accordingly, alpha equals 0.9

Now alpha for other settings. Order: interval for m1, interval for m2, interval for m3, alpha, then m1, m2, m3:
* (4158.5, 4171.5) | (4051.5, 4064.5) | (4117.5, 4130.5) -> -0.2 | 4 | 6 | 6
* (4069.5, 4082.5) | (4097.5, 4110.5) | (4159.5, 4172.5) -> -1.0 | 7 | 3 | 8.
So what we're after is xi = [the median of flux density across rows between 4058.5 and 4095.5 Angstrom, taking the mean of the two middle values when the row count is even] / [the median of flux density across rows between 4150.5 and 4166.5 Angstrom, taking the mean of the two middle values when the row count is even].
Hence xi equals 1.033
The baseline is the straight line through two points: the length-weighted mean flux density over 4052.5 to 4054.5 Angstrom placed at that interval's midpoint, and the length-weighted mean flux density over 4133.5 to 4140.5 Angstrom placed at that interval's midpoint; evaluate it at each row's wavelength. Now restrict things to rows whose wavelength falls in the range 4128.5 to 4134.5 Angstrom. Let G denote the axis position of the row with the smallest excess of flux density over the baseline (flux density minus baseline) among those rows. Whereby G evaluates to 4129.0 Angstrom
